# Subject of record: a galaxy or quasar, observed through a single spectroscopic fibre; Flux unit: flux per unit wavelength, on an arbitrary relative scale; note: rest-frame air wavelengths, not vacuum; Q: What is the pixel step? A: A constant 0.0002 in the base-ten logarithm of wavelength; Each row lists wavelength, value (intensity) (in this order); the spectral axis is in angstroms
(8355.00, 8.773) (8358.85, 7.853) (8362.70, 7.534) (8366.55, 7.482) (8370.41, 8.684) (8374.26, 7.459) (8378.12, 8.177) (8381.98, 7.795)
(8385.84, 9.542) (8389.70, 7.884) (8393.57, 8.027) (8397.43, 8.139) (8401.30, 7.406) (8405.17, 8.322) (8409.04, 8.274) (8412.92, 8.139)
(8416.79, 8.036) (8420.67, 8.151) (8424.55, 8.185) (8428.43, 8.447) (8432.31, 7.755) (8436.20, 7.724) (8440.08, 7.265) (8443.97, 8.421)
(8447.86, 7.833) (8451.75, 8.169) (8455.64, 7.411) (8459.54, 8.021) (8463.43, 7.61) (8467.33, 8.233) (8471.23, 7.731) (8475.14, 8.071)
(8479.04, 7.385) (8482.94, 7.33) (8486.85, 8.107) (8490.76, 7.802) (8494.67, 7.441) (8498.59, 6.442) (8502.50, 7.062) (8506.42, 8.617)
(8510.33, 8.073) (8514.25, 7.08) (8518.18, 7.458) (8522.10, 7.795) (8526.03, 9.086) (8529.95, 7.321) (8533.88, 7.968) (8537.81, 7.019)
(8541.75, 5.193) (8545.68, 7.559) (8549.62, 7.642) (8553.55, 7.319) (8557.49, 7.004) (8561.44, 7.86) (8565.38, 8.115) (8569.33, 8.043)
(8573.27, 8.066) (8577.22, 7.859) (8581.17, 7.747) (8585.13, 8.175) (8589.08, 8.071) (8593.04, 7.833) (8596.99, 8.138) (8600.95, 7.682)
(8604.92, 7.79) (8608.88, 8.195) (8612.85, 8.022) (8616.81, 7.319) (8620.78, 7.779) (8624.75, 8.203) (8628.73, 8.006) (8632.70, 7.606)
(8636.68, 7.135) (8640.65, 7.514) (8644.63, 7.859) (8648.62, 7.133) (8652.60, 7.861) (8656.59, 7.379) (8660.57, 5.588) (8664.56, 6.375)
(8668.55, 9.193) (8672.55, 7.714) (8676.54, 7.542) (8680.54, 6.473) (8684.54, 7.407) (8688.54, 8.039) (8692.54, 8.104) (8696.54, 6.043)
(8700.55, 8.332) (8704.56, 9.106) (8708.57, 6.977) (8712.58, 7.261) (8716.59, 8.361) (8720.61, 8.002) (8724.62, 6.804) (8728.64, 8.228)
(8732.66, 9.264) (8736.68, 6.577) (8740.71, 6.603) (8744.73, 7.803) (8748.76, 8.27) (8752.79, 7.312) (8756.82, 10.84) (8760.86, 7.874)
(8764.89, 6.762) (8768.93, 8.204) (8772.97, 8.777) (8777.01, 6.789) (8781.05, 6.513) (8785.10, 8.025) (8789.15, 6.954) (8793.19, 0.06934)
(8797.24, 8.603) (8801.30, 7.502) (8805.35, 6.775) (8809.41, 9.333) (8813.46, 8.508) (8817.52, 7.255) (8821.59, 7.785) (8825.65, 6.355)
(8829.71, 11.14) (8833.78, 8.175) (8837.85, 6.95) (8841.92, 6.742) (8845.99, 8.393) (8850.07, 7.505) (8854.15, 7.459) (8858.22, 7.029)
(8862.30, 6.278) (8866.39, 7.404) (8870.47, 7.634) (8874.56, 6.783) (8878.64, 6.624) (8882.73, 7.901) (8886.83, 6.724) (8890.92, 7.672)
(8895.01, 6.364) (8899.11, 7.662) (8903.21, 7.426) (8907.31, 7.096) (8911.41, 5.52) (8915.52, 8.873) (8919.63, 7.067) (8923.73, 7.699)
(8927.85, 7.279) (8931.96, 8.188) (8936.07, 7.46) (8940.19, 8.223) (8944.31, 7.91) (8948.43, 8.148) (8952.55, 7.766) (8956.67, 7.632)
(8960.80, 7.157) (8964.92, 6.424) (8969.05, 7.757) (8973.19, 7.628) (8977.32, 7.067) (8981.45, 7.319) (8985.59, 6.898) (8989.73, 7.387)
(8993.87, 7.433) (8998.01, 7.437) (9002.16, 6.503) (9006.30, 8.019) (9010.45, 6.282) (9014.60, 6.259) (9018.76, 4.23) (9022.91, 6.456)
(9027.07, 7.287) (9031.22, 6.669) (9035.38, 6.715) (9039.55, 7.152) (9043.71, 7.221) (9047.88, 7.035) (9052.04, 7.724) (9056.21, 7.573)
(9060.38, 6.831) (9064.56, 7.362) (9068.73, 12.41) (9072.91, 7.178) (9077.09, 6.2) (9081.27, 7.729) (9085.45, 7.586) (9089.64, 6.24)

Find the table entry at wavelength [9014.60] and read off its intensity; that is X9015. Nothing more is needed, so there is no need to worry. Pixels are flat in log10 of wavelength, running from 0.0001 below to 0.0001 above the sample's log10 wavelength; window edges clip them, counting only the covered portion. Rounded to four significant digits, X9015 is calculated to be 6.259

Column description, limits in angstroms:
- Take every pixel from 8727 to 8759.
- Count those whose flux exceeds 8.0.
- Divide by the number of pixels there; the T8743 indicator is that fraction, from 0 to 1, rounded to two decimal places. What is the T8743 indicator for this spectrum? 0.50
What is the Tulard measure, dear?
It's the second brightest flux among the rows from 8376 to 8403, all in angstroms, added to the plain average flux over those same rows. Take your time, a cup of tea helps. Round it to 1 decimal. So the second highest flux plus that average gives 16.3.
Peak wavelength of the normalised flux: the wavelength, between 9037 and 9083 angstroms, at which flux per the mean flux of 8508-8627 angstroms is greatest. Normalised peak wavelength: 9068.73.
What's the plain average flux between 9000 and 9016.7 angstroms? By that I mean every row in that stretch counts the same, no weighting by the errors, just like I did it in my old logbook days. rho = 6.8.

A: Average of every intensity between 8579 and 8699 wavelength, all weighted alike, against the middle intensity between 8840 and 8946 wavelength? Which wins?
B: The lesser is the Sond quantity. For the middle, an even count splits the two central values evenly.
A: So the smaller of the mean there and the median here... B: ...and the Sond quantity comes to 7.44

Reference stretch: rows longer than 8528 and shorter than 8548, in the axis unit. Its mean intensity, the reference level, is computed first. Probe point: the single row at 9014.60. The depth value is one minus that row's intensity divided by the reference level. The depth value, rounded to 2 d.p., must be 0.11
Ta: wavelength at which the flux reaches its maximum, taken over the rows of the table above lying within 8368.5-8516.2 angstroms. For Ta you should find 8385.84 angstroms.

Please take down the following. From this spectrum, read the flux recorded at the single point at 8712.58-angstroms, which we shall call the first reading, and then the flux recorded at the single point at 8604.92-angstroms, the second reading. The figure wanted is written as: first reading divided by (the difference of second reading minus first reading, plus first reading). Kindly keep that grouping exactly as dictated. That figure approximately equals 0.93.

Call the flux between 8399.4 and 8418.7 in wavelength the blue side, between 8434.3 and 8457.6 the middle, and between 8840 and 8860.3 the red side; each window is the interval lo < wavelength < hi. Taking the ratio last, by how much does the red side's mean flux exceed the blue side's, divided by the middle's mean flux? -0.078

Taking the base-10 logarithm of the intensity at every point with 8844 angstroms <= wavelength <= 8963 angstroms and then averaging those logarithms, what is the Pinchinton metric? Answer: 0.868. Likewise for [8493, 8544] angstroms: 0.867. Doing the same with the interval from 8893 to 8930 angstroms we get 0.855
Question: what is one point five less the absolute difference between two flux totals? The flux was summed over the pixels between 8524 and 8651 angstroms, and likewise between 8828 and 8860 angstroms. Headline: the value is -181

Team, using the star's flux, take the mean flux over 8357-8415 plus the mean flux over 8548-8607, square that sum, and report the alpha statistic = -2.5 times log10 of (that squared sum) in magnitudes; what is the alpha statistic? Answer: -6.00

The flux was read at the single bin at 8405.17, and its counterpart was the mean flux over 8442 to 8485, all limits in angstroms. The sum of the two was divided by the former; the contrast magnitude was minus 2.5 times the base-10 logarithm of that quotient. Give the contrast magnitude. -0.72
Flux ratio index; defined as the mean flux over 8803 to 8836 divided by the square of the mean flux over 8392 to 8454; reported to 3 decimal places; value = 0.127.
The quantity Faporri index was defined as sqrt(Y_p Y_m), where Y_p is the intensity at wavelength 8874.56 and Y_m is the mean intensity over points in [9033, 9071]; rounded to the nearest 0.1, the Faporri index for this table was 7.3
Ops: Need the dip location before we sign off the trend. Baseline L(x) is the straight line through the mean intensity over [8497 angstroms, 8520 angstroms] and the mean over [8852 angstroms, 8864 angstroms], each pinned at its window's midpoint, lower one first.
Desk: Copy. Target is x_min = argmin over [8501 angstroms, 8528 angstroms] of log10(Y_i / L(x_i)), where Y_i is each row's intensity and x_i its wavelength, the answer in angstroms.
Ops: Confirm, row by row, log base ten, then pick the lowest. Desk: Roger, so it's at 8502.50 angstroms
